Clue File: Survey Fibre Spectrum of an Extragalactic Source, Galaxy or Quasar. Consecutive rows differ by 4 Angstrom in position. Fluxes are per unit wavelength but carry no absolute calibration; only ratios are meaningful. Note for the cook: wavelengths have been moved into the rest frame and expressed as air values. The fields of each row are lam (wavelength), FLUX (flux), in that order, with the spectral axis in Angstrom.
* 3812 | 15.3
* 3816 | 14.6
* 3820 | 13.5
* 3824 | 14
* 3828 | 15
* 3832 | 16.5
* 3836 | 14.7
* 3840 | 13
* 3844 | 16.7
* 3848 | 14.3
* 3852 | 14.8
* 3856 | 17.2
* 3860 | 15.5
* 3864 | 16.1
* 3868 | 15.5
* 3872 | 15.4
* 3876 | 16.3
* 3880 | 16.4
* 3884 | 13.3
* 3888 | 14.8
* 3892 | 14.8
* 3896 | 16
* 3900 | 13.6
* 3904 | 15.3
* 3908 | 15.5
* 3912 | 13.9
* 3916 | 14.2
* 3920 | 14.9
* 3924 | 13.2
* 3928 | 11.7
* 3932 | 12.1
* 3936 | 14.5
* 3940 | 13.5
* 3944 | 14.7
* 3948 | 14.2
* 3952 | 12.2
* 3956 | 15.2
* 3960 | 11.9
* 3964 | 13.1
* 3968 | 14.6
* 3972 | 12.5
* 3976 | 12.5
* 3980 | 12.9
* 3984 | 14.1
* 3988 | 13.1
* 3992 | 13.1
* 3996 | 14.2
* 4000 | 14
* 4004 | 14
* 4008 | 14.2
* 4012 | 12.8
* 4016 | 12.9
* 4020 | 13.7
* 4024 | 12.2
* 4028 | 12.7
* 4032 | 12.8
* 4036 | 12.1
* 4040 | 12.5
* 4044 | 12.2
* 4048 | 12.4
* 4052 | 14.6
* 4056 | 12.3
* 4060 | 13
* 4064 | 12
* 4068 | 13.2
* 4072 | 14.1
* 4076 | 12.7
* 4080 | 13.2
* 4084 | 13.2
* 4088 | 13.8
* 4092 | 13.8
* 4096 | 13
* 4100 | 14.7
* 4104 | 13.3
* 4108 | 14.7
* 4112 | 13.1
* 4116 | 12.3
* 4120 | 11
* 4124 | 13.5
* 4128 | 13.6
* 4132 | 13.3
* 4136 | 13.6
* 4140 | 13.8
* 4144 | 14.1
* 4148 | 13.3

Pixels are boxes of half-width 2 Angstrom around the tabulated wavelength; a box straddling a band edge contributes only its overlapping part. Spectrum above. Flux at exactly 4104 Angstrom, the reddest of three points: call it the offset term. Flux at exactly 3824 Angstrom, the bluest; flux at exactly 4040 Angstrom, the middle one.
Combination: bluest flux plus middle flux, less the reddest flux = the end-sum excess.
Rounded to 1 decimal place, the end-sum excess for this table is 13.2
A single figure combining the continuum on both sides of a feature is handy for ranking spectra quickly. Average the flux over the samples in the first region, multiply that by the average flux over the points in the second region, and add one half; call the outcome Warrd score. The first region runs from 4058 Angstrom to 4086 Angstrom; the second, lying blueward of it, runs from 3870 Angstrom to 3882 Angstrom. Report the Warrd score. 210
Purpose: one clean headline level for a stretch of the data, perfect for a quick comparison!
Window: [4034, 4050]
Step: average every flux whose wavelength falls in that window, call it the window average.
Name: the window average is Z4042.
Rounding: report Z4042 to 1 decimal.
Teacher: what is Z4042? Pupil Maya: 12.3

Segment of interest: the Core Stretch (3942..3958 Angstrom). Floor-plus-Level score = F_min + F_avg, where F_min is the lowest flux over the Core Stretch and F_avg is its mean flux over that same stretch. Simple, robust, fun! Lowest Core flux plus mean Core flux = 26.3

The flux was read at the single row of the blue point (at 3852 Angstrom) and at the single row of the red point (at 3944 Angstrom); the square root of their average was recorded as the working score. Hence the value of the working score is 3.84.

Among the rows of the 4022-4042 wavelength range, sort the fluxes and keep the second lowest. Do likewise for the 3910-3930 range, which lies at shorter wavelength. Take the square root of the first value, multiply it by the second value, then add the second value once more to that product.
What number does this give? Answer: 59.3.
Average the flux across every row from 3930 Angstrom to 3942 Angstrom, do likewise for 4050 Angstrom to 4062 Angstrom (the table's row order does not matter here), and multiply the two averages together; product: 178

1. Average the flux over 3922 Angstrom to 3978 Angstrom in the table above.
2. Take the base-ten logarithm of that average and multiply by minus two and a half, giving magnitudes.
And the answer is -2.81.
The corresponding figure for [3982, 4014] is -2.84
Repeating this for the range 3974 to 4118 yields -2.80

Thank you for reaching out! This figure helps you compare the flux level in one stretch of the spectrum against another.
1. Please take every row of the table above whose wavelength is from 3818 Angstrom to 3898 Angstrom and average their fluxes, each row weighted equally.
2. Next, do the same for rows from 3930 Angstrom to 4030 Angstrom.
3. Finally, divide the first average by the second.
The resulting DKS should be 1.13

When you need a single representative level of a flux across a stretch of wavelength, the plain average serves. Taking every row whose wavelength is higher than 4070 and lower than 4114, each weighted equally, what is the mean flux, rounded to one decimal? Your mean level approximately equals 13.6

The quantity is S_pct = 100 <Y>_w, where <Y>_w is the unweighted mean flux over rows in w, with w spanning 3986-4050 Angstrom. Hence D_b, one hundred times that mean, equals 1306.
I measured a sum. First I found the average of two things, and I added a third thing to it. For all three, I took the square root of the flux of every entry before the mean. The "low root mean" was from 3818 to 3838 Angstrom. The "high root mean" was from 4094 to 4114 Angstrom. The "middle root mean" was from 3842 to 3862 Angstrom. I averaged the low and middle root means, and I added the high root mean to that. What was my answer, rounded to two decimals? 7.61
